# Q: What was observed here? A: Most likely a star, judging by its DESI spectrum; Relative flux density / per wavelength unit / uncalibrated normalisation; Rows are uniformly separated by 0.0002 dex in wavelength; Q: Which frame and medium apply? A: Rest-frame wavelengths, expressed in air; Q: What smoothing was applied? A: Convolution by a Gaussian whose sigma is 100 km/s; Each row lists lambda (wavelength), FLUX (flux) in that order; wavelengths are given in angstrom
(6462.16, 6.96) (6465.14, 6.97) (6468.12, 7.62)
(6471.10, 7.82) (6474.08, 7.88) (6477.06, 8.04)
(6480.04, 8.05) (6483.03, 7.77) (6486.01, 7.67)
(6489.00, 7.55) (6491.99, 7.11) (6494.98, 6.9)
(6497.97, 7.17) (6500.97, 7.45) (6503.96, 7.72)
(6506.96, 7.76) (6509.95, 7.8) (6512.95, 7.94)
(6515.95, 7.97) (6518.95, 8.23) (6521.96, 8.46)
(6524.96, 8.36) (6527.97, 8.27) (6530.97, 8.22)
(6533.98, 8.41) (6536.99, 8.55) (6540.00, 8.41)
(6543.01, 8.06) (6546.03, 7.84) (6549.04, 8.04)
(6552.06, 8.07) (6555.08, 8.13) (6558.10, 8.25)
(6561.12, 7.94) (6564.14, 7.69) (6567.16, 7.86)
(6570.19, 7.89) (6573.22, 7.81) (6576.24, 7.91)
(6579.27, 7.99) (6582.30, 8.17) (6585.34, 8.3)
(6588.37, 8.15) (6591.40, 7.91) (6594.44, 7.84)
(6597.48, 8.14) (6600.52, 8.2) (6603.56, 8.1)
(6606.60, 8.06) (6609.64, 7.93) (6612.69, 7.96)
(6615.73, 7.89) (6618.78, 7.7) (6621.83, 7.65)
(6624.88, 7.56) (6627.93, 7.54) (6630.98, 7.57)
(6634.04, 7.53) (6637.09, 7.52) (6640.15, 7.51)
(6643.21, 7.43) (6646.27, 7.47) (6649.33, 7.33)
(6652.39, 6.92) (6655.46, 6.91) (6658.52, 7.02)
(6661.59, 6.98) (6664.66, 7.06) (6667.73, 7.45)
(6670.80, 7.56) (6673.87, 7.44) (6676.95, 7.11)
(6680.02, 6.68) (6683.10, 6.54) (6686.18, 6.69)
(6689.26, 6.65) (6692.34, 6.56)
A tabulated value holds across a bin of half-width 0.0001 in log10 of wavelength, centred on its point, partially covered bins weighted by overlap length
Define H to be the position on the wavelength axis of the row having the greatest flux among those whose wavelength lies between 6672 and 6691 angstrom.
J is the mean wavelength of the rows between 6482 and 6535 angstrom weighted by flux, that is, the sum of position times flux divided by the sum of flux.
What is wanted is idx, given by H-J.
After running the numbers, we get 164.7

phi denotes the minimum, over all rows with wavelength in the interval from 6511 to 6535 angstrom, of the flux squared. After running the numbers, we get 63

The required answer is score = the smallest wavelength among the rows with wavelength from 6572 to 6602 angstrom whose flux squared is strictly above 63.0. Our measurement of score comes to 6579.27 angstrom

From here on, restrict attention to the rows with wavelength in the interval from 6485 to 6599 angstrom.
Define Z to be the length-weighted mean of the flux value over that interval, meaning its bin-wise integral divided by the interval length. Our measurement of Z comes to 7.9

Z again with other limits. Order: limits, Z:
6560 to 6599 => 8.0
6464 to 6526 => 7.7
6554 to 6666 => 7.7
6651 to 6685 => 7.1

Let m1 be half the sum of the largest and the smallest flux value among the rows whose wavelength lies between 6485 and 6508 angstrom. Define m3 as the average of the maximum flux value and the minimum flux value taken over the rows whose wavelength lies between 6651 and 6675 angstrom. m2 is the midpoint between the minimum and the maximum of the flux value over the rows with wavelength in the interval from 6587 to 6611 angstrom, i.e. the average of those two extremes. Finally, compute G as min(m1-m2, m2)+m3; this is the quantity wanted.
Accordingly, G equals 6.5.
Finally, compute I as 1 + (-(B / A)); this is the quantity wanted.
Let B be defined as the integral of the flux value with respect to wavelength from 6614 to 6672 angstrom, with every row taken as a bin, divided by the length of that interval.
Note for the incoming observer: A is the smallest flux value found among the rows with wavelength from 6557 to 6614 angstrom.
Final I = 0.04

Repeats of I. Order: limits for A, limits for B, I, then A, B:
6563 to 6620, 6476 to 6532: -0.02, 7.69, 7.8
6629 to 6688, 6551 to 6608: -0.23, 6.54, 8.0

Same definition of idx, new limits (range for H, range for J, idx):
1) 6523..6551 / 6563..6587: -37.9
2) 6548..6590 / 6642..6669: -70.0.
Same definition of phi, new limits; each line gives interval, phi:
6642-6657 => 48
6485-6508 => 48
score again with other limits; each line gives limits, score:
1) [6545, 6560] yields 6549.04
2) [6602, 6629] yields 6603.56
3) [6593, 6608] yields 6597.48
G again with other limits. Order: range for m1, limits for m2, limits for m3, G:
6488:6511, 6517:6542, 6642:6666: 6.2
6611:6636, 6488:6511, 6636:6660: 7.6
